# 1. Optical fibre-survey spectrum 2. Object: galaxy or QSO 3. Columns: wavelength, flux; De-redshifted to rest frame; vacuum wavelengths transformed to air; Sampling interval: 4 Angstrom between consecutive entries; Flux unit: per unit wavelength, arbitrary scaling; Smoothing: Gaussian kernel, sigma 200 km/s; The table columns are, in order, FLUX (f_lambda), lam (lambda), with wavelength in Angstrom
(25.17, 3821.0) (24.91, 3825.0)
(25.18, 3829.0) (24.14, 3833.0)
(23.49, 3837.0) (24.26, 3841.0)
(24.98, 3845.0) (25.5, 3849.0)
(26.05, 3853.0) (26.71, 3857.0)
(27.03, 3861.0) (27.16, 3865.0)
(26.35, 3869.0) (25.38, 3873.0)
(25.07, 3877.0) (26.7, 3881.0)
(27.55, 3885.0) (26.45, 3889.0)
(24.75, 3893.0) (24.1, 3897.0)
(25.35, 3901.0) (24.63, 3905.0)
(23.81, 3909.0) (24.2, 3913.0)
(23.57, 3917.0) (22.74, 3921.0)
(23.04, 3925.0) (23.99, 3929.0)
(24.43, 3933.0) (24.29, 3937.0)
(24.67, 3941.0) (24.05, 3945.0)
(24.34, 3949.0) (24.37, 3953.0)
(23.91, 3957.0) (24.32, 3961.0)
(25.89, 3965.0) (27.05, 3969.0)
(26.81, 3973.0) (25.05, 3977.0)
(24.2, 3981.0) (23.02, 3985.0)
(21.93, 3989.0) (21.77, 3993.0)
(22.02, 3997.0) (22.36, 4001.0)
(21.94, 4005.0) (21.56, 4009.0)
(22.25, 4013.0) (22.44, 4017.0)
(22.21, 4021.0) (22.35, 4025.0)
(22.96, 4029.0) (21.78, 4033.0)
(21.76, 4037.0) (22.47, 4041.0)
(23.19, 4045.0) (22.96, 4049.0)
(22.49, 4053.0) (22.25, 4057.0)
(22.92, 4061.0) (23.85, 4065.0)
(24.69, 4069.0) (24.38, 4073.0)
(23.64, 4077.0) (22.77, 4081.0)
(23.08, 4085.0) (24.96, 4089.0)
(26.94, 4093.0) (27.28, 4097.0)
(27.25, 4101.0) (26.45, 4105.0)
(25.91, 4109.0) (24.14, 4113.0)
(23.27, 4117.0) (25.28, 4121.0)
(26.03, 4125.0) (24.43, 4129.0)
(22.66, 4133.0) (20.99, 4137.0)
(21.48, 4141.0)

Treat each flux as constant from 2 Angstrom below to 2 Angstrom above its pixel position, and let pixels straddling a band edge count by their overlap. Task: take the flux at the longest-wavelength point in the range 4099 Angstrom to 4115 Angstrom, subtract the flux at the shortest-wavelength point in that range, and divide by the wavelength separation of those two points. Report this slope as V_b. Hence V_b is -0.26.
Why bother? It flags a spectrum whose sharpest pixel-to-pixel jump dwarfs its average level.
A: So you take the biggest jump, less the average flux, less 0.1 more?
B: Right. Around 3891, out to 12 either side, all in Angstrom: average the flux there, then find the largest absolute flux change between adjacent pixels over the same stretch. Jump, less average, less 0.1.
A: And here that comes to -24.2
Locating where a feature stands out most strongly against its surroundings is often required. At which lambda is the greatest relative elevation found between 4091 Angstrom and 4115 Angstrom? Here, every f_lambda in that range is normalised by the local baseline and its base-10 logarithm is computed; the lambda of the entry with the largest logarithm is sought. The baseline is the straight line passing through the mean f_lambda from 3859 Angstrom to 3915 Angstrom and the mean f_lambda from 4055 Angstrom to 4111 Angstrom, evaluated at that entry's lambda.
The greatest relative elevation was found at 4097.0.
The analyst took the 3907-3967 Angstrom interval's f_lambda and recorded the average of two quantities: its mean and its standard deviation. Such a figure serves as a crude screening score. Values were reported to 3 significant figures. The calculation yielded 12.4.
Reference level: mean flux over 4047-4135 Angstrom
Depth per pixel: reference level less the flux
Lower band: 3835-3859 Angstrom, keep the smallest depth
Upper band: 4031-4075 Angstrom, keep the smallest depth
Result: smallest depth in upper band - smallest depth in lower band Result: 2.0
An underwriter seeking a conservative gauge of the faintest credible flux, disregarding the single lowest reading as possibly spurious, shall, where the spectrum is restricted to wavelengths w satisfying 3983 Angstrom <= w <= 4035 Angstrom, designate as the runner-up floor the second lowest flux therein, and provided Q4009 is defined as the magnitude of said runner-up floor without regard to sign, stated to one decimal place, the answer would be 21.8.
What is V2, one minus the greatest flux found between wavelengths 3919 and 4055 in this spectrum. -26.05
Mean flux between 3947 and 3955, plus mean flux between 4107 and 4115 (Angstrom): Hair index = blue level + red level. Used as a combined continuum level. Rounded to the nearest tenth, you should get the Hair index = 49.4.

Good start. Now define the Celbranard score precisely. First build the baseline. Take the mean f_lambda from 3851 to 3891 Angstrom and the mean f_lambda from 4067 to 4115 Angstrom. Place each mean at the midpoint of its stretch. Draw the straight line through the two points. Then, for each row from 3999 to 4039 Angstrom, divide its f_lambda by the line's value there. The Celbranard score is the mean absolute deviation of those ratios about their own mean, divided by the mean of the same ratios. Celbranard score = 0.0141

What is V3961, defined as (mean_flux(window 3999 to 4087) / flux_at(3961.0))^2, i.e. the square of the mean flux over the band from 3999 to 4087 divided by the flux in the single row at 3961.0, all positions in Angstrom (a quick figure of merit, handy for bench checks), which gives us 0.87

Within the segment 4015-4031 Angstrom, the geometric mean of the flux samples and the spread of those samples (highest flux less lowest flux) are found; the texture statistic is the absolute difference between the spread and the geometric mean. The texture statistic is 21.7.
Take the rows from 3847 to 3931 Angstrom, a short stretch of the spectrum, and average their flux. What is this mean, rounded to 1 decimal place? 25.2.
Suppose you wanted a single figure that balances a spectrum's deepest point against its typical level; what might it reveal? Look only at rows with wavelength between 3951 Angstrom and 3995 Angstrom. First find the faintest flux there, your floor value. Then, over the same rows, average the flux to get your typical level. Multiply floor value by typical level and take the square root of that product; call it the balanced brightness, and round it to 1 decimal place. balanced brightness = 23.0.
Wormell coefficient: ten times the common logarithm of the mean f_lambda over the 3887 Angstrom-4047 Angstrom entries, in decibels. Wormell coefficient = 13.7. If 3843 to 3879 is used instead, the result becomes 14.2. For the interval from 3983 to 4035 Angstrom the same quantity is 13.5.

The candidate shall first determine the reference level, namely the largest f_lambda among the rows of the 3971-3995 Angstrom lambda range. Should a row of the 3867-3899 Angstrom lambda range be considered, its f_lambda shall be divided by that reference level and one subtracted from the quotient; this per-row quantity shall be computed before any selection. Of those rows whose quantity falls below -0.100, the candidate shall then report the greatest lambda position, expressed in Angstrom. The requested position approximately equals 3897.0 Angstrom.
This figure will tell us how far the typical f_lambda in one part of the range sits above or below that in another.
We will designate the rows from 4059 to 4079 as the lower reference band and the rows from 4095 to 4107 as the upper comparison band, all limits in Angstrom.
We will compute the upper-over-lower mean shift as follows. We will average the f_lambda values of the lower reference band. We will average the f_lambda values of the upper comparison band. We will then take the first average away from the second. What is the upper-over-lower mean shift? 3.1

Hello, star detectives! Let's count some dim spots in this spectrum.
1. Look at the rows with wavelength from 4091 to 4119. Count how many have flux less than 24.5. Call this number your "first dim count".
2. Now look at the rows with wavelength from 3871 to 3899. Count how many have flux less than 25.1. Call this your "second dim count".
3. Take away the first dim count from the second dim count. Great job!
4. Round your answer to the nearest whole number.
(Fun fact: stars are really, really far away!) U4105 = 1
